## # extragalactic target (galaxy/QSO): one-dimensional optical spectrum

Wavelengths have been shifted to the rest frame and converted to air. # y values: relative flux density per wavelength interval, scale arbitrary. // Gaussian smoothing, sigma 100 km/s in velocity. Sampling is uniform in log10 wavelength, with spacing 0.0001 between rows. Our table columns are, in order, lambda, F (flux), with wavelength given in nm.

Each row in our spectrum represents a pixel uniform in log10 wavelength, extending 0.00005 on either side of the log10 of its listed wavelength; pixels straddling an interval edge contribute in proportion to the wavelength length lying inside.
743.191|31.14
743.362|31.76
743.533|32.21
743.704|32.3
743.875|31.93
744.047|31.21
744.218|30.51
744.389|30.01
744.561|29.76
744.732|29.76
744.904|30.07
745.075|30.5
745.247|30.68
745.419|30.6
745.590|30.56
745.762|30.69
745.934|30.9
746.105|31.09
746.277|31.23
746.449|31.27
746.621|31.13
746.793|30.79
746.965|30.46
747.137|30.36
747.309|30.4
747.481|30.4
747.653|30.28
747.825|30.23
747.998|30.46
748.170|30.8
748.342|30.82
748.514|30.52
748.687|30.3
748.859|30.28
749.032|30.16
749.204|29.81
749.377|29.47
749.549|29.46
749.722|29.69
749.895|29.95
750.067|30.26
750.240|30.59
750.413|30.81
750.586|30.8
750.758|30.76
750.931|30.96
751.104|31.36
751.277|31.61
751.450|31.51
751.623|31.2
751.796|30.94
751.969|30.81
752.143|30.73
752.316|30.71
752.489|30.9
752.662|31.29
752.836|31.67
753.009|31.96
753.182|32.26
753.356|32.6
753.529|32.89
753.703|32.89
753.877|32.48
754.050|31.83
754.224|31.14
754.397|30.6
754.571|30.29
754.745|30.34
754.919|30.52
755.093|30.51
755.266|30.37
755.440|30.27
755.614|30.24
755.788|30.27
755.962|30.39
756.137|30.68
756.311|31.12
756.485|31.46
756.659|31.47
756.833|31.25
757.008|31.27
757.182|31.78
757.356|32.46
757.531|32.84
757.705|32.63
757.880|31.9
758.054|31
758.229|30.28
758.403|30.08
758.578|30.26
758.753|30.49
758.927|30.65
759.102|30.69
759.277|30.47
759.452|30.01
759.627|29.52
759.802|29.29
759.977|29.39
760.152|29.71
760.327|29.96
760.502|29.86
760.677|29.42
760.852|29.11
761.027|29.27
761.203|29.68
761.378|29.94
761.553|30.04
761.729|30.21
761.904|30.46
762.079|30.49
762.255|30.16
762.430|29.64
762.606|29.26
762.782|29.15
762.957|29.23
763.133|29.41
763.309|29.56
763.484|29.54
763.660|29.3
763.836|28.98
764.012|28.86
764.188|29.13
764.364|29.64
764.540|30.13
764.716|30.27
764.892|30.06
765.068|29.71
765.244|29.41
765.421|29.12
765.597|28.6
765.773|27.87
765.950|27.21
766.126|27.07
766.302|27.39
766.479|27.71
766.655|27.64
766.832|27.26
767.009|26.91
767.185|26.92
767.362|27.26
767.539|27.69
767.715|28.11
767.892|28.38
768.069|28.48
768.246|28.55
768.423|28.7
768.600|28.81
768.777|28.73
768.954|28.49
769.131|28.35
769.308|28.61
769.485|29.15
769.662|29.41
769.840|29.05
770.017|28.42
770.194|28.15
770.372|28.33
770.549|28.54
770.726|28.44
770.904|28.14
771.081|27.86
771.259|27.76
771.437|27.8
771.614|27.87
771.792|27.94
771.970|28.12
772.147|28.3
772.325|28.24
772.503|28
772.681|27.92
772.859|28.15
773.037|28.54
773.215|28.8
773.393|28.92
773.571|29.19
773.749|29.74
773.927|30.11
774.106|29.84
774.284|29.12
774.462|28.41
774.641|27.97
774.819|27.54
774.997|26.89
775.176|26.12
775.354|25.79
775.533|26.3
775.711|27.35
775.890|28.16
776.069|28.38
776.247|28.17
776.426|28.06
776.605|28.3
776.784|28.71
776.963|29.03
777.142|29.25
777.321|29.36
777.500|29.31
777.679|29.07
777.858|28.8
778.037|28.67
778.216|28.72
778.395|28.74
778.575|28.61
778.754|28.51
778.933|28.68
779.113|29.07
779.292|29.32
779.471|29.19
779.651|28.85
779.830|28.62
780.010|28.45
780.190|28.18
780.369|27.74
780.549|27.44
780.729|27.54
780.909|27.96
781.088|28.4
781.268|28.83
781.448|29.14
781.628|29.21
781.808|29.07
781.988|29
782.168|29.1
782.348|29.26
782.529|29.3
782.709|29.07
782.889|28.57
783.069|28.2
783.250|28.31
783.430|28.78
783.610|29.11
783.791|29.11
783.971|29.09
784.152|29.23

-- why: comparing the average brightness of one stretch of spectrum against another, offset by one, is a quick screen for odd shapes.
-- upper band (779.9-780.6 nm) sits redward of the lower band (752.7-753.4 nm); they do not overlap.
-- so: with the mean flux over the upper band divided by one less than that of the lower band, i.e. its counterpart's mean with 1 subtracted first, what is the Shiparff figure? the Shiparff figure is 0.90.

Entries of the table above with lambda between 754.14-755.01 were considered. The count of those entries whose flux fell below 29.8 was 0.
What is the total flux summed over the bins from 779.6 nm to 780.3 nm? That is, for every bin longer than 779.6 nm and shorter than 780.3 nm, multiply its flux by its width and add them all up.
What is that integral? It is 20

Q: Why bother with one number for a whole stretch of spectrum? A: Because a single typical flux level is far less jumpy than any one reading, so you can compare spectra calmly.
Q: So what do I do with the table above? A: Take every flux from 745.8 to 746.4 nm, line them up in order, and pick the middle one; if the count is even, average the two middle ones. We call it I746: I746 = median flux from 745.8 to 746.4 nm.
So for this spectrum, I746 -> 31.1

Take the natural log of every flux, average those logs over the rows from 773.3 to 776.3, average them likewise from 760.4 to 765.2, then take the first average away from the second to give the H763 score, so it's 0.054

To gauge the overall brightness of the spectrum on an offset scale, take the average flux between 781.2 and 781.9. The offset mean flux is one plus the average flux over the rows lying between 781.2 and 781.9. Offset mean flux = 30.1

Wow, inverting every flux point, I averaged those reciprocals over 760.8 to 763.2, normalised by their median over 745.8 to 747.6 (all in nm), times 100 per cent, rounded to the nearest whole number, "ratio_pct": 104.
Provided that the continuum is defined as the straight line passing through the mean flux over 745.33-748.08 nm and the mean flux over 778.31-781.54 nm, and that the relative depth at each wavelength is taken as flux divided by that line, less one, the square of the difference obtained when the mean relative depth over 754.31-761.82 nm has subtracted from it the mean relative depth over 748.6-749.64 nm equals 0.0015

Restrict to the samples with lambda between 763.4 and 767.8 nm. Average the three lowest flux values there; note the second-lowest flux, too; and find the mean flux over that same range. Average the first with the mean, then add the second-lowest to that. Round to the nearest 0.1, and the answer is 54.6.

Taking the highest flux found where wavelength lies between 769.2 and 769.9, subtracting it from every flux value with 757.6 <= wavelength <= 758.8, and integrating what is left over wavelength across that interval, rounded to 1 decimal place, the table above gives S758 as 1.9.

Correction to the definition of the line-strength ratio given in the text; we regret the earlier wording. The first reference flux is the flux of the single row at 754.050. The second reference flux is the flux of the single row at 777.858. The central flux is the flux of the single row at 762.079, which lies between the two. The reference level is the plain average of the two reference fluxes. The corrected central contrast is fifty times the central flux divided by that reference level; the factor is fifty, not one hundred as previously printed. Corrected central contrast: 50.3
